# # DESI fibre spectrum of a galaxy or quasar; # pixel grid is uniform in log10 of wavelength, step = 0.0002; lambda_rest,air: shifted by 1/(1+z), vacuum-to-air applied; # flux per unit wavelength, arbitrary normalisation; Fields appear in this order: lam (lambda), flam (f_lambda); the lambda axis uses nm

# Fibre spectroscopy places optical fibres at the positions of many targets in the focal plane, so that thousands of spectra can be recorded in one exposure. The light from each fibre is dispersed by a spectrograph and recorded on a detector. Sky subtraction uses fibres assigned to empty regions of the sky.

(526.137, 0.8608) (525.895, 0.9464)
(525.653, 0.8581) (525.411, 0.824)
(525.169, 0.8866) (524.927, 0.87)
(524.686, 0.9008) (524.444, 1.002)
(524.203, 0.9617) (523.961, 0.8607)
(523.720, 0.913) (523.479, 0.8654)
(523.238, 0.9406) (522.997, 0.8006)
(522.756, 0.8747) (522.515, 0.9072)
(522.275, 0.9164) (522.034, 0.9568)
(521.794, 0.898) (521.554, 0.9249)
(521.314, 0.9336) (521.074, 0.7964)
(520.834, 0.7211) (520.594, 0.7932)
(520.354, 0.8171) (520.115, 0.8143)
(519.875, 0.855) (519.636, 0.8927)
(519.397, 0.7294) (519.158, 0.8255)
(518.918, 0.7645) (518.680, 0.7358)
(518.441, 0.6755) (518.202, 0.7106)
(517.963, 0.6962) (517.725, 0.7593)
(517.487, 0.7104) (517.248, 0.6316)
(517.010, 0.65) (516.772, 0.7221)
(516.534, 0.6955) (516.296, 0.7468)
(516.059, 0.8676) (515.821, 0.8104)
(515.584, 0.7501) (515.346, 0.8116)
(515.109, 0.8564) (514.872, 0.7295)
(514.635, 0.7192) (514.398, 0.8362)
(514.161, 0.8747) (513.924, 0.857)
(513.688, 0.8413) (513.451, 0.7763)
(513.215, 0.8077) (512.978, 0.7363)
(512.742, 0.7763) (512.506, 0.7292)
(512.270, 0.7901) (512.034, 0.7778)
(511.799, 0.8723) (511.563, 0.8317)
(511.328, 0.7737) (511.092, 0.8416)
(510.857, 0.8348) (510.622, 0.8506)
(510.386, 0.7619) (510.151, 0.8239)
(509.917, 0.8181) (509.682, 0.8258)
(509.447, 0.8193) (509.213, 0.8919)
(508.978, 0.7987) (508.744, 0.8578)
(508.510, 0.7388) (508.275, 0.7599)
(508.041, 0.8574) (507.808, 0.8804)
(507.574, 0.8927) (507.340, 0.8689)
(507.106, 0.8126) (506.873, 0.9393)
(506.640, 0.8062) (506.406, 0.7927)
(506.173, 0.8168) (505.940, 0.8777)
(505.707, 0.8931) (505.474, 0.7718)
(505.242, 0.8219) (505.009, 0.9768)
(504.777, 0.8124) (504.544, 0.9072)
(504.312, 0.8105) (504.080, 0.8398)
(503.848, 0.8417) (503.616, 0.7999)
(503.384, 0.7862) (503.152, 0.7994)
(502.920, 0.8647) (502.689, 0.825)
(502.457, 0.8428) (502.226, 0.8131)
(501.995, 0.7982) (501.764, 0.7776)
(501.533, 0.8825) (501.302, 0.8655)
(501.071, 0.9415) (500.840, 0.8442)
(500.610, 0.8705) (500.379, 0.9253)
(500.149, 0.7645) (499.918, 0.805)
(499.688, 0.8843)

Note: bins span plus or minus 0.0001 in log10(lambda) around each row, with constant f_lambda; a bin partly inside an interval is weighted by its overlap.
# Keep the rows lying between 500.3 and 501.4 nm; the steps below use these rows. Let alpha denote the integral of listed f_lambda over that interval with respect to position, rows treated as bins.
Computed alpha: 0.98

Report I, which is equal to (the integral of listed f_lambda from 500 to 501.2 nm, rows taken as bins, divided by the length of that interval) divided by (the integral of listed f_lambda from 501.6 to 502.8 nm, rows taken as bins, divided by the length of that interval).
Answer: 1.06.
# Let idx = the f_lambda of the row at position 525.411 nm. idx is 0.824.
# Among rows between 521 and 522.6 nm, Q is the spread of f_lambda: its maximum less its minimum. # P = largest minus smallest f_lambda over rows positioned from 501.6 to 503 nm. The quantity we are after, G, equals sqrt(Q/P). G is 1.36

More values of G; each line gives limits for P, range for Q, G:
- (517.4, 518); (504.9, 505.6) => 1.80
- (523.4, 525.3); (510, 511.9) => 0.88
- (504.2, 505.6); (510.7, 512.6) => 0.84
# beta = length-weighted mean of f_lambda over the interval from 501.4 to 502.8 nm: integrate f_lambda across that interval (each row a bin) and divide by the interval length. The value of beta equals 0.824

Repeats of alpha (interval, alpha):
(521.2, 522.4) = 1.11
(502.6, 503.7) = 0.90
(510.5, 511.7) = 0.99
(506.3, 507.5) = 1.01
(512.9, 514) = 0.88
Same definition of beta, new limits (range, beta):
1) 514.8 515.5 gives 0.801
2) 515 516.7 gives 0.789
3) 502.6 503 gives 0.846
